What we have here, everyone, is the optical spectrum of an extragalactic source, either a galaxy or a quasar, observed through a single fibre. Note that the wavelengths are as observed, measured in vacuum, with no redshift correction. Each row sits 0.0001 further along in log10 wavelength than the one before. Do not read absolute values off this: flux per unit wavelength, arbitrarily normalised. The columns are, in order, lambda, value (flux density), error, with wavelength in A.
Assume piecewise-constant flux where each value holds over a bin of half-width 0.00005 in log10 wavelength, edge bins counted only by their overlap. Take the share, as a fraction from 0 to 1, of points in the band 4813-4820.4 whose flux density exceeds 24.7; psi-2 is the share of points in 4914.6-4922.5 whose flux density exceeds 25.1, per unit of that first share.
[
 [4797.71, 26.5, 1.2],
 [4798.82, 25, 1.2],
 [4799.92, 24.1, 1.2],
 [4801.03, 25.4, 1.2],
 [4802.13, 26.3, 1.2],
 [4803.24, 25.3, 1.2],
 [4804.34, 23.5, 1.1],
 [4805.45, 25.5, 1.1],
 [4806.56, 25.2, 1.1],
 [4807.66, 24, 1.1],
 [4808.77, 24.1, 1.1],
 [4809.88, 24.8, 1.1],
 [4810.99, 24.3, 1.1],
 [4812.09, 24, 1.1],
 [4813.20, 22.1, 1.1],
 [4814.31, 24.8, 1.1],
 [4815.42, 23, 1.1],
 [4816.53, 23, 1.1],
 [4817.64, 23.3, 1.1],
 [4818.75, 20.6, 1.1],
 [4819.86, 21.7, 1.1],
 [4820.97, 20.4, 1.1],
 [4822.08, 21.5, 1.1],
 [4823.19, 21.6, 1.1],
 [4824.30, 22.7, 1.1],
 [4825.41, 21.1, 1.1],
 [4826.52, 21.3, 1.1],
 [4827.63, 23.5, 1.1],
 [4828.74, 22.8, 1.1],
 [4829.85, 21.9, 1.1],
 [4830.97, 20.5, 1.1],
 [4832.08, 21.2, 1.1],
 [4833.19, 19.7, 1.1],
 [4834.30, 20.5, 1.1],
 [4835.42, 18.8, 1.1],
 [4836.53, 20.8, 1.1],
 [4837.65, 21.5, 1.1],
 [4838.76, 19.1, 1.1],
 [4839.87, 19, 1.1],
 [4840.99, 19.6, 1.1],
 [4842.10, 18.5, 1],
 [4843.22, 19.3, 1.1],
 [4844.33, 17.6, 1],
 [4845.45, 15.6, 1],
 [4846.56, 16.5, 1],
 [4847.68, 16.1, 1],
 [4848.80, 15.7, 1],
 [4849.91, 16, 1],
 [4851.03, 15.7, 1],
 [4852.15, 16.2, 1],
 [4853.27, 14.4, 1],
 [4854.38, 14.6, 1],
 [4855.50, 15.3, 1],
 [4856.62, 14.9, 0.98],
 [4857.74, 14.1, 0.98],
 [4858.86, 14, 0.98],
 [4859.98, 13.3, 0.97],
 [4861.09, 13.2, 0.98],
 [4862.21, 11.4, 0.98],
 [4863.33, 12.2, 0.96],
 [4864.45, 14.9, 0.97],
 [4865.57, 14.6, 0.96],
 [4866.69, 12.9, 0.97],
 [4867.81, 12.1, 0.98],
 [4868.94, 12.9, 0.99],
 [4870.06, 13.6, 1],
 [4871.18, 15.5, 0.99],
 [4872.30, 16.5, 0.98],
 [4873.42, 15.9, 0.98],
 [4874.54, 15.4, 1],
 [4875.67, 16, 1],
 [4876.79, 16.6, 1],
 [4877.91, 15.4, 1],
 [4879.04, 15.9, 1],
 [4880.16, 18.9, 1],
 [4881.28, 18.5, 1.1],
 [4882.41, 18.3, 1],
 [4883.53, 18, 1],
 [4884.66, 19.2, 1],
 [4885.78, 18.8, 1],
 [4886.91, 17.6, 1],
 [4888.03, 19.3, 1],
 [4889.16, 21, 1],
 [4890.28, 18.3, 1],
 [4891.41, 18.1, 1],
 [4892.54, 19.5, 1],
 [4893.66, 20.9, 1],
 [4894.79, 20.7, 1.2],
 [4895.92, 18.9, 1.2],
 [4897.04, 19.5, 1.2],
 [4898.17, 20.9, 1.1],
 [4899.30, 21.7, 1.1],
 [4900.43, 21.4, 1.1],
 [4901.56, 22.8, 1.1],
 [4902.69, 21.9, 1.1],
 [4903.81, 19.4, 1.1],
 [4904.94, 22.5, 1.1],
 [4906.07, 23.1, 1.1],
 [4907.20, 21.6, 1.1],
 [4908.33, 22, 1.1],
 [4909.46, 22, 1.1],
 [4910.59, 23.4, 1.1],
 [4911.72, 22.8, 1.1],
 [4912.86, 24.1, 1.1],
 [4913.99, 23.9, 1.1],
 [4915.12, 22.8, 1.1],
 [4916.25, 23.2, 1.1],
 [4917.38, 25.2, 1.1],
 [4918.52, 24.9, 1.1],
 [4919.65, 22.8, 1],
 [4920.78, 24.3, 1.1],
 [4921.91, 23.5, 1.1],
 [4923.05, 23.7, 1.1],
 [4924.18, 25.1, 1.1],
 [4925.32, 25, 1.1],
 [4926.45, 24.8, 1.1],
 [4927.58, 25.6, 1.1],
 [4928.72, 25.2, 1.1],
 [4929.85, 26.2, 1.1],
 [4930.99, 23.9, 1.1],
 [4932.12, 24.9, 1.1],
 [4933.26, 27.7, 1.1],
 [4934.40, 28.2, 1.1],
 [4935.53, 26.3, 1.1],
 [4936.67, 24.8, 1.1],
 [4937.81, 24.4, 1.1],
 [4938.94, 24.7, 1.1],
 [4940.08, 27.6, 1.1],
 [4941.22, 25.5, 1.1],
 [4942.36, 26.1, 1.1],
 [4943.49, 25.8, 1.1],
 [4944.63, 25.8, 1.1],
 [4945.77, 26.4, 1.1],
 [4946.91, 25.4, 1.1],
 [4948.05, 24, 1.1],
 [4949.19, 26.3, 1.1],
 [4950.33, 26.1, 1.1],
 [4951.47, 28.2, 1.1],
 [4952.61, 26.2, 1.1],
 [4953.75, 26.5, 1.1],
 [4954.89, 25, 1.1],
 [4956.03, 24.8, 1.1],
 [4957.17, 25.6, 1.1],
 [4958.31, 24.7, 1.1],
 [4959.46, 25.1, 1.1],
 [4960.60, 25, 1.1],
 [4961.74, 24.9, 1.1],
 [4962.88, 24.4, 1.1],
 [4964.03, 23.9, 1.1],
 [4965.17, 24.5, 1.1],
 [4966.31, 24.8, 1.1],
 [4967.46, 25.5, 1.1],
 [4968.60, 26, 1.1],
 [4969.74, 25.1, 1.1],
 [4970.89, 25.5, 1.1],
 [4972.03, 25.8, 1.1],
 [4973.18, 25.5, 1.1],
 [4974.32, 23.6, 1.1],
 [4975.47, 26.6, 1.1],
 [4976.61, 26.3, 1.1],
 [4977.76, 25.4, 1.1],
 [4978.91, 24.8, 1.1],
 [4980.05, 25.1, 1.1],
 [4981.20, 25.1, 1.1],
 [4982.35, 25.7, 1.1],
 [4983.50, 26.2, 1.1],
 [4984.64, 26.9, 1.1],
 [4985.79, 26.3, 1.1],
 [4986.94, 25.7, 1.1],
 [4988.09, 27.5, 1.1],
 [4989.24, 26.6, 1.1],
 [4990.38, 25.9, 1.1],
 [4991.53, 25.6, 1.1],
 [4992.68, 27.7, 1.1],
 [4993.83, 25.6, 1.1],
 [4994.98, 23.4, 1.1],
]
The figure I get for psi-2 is 1.0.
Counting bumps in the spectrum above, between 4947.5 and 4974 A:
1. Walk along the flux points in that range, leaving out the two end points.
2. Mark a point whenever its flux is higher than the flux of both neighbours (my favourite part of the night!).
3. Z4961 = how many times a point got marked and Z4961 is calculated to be 7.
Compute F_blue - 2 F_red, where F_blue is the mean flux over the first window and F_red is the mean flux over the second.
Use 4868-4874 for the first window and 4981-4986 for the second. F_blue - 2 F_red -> -37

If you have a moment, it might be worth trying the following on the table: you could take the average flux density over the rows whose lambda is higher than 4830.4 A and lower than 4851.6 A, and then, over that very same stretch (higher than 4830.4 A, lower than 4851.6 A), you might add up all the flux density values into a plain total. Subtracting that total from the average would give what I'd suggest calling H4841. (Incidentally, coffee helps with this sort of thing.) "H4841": -333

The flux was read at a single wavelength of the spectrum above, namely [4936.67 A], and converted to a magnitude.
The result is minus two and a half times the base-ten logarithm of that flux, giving -3.49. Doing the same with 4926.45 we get -3.49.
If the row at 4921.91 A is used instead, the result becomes -3.43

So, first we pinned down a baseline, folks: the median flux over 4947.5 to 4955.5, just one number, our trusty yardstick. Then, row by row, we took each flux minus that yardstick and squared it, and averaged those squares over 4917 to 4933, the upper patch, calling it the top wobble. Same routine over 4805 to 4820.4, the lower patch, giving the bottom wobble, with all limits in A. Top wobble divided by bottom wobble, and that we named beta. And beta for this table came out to 0.37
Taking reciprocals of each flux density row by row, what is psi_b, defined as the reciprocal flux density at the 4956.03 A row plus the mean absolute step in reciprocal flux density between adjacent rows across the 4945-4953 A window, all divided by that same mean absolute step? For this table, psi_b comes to 19.2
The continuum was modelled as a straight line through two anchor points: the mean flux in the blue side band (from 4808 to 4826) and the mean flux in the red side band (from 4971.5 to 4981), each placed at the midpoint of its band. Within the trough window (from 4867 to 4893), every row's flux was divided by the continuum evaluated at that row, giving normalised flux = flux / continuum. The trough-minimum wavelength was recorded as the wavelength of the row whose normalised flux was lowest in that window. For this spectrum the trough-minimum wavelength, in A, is 4867.81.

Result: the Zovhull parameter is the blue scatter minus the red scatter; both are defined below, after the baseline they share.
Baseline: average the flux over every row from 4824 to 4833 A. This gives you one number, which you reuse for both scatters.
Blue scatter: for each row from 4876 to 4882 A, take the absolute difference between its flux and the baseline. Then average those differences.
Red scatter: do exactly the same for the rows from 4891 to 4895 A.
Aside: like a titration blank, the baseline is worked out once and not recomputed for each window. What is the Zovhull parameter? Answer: 3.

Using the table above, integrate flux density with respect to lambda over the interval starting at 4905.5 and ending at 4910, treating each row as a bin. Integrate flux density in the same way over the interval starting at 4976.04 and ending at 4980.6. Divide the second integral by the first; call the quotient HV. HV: 1.16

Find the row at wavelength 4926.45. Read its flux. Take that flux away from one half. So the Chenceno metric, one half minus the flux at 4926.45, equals -24.3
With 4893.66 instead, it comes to -20.4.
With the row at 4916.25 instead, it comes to -22.7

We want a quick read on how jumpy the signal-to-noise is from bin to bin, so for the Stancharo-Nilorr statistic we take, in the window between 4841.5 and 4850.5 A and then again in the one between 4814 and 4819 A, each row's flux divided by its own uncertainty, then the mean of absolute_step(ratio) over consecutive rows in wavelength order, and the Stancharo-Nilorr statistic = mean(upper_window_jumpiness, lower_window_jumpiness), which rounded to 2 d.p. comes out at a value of 0.90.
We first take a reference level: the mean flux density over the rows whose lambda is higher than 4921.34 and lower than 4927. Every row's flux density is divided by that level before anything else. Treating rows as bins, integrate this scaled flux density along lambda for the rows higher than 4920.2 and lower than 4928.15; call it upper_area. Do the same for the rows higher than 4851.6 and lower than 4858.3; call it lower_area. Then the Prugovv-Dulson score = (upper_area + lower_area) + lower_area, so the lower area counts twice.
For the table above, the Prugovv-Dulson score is 16.2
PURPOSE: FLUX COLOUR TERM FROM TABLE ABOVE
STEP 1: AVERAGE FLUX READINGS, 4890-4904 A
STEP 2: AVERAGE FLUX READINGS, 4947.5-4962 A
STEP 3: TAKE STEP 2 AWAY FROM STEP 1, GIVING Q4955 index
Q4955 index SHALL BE -5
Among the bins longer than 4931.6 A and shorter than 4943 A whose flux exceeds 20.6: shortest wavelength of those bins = 4932.12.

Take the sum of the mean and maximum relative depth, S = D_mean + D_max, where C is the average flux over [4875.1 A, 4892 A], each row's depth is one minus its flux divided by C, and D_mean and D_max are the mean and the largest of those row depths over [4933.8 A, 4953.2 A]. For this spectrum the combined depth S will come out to -0.8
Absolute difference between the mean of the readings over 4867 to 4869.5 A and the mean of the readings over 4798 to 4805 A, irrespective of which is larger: 12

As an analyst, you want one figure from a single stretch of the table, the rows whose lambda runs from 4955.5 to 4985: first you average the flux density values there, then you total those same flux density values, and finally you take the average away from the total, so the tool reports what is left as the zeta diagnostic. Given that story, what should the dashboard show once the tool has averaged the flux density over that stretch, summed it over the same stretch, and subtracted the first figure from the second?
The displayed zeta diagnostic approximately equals 632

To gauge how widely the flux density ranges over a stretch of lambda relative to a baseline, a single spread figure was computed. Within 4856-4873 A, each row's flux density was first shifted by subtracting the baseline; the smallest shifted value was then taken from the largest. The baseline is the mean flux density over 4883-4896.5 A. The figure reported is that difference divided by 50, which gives 0.102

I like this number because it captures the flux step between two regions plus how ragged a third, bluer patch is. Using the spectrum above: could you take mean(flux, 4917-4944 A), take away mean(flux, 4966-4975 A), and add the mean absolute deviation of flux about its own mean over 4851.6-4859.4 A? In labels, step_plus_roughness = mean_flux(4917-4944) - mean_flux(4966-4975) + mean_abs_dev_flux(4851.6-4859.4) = 1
